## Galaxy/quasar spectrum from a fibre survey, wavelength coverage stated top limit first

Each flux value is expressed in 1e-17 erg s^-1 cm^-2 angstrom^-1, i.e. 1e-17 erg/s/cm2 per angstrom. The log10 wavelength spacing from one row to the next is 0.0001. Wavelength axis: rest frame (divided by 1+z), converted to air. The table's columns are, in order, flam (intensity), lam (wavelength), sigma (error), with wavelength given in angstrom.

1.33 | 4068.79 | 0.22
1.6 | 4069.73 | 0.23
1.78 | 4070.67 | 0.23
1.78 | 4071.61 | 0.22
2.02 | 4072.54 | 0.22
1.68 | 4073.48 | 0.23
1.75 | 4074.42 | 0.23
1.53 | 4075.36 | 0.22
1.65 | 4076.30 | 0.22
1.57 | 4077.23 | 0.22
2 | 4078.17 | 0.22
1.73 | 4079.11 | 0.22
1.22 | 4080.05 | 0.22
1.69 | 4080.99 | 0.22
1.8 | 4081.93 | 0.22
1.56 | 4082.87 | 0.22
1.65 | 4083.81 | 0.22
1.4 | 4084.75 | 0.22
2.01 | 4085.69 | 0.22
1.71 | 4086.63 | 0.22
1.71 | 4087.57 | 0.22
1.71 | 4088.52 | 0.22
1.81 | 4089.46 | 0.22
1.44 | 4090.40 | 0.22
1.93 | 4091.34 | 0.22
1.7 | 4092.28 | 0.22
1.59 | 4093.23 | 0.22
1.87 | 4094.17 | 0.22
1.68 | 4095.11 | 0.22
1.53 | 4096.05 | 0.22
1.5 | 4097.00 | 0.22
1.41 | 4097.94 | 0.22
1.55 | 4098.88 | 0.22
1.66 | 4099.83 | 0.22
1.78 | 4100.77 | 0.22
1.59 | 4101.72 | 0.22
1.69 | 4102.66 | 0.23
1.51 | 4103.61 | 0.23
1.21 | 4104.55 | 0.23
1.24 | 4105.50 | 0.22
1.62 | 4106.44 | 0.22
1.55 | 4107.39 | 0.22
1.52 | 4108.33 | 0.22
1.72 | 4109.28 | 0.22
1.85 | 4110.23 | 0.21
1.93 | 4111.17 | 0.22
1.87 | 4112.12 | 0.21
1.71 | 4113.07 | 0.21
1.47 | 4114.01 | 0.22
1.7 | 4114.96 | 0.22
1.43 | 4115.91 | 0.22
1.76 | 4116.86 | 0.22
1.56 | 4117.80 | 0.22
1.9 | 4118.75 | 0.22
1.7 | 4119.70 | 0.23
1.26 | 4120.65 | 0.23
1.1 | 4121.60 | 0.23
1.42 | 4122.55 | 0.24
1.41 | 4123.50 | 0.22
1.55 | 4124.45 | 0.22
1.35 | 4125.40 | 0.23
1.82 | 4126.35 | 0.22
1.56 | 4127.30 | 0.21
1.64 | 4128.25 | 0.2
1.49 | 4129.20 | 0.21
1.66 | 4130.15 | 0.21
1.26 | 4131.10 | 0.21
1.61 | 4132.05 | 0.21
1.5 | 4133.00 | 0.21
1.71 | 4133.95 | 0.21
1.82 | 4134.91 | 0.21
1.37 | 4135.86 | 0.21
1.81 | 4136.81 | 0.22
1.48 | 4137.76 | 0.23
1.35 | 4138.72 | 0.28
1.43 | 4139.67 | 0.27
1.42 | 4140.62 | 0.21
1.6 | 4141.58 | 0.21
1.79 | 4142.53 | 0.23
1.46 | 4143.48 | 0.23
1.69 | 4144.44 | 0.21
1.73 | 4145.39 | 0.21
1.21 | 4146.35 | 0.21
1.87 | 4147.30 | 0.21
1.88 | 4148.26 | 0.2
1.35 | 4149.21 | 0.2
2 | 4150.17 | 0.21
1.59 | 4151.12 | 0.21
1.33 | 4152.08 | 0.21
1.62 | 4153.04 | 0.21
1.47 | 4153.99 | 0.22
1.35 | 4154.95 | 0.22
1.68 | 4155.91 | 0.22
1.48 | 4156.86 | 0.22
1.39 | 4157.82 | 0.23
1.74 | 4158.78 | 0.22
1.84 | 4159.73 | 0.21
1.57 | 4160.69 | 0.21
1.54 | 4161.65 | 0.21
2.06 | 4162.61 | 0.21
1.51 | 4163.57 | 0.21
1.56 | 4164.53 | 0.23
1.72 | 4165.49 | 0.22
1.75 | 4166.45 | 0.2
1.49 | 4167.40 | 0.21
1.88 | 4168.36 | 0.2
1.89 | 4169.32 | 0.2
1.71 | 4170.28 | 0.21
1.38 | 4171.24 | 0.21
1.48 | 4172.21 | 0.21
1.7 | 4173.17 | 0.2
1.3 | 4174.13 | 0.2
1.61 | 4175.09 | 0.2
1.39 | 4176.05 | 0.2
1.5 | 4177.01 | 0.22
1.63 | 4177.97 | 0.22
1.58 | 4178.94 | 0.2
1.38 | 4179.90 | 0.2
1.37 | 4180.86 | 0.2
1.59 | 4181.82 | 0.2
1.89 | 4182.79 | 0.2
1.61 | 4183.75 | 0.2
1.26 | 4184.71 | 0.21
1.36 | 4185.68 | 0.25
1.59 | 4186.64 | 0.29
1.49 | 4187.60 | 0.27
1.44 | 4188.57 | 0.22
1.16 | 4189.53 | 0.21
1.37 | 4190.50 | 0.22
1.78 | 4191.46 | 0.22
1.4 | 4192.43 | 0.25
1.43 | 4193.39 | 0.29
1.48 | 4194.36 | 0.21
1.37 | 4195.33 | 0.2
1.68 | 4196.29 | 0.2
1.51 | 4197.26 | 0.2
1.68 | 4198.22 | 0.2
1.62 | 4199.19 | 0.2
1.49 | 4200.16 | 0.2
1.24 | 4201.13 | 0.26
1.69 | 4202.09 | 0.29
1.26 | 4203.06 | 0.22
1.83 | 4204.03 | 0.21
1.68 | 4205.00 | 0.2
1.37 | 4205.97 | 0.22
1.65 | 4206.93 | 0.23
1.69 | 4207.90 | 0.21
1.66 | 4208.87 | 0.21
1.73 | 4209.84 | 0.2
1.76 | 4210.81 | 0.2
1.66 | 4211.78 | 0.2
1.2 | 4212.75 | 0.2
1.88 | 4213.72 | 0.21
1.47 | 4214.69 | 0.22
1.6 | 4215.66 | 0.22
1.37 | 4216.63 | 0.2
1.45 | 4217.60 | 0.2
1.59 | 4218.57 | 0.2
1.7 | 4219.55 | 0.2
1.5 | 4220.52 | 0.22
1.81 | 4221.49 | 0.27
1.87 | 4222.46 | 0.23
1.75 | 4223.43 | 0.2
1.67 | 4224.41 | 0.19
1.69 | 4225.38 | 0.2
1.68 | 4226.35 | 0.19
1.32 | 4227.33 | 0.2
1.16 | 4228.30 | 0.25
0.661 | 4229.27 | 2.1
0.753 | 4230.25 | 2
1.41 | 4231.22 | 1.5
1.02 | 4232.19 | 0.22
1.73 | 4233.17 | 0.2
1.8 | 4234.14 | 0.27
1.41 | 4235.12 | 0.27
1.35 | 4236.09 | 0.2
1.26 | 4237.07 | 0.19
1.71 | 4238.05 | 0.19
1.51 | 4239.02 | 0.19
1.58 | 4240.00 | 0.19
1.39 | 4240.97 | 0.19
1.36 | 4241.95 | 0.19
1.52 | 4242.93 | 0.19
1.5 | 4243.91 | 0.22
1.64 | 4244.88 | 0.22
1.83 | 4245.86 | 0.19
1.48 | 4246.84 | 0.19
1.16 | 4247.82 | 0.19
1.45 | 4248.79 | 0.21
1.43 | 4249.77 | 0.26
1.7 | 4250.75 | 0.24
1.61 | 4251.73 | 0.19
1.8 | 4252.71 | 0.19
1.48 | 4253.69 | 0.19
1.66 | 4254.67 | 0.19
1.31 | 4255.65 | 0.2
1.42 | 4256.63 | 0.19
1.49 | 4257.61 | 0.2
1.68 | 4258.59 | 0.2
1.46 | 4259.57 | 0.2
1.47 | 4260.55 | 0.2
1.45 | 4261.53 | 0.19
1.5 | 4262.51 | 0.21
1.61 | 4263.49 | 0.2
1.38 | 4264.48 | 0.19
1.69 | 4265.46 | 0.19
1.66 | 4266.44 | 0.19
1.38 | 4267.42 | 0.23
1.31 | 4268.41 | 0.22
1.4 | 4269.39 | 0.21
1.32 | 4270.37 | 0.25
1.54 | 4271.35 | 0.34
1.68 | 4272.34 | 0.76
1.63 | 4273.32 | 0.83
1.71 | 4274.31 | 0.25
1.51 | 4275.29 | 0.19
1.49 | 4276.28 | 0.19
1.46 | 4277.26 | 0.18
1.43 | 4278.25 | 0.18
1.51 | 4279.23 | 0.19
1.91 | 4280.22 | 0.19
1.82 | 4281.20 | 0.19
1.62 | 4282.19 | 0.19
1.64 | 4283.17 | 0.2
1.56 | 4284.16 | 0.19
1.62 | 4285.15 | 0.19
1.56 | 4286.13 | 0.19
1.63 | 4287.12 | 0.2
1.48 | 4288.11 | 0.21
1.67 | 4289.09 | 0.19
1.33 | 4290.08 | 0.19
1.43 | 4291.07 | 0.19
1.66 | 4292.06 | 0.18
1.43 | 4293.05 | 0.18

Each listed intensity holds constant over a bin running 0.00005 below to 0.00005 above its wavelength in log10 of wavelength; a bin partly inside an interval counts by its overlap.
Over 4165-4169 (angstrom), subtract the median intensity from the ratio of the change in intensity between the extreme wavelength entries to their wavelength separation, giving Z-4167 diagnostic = -1.68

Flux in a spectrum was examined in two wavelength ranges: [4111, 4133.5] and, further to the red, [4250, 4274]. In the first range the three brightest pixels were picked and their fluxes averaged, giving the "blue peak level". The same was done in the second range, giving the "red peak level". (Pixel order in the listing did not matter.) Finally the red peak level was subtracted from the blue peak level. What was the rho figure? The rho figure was 0.17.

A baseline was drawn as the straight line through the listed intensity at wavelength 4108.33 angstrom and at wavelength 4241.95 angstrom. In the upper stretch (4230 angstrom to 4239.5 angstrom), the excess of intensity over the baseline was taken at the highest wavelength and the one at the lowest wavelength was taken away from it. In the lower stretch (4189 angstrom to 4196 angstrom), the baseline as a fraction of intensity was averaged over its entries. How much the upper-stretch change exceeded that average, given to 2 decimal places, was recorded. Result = -0.24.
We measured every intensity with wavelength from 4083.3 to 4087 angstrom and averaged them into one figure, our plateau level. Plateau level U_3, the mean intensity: 1.69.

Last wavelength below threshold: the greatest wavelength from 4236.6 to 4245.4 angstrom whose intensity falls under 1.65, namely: 4244.88 angstrom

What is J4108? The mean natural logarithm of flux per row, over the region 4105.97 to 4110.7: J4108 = 0.50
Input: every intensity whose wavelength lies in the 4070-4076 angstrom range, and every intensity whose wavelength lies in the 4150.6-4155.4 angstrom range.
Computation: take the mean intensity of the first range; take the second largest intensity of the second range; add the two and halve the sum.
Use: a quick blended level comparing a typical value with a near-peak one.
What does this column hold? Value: 1.67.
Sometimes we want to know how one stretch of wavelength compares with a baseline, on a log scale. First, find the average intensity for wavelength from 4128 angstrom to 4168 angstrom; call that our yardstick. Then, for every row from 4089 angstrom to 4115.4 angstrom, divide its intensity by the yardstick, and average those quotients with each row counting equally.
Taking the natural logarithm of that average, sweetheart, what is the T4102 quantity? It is 0.02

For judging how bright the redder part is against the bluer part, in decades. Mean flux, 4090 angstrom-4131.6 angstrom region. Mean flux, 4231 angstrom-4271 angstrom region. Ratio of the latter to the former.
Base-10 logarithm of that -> -0.025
